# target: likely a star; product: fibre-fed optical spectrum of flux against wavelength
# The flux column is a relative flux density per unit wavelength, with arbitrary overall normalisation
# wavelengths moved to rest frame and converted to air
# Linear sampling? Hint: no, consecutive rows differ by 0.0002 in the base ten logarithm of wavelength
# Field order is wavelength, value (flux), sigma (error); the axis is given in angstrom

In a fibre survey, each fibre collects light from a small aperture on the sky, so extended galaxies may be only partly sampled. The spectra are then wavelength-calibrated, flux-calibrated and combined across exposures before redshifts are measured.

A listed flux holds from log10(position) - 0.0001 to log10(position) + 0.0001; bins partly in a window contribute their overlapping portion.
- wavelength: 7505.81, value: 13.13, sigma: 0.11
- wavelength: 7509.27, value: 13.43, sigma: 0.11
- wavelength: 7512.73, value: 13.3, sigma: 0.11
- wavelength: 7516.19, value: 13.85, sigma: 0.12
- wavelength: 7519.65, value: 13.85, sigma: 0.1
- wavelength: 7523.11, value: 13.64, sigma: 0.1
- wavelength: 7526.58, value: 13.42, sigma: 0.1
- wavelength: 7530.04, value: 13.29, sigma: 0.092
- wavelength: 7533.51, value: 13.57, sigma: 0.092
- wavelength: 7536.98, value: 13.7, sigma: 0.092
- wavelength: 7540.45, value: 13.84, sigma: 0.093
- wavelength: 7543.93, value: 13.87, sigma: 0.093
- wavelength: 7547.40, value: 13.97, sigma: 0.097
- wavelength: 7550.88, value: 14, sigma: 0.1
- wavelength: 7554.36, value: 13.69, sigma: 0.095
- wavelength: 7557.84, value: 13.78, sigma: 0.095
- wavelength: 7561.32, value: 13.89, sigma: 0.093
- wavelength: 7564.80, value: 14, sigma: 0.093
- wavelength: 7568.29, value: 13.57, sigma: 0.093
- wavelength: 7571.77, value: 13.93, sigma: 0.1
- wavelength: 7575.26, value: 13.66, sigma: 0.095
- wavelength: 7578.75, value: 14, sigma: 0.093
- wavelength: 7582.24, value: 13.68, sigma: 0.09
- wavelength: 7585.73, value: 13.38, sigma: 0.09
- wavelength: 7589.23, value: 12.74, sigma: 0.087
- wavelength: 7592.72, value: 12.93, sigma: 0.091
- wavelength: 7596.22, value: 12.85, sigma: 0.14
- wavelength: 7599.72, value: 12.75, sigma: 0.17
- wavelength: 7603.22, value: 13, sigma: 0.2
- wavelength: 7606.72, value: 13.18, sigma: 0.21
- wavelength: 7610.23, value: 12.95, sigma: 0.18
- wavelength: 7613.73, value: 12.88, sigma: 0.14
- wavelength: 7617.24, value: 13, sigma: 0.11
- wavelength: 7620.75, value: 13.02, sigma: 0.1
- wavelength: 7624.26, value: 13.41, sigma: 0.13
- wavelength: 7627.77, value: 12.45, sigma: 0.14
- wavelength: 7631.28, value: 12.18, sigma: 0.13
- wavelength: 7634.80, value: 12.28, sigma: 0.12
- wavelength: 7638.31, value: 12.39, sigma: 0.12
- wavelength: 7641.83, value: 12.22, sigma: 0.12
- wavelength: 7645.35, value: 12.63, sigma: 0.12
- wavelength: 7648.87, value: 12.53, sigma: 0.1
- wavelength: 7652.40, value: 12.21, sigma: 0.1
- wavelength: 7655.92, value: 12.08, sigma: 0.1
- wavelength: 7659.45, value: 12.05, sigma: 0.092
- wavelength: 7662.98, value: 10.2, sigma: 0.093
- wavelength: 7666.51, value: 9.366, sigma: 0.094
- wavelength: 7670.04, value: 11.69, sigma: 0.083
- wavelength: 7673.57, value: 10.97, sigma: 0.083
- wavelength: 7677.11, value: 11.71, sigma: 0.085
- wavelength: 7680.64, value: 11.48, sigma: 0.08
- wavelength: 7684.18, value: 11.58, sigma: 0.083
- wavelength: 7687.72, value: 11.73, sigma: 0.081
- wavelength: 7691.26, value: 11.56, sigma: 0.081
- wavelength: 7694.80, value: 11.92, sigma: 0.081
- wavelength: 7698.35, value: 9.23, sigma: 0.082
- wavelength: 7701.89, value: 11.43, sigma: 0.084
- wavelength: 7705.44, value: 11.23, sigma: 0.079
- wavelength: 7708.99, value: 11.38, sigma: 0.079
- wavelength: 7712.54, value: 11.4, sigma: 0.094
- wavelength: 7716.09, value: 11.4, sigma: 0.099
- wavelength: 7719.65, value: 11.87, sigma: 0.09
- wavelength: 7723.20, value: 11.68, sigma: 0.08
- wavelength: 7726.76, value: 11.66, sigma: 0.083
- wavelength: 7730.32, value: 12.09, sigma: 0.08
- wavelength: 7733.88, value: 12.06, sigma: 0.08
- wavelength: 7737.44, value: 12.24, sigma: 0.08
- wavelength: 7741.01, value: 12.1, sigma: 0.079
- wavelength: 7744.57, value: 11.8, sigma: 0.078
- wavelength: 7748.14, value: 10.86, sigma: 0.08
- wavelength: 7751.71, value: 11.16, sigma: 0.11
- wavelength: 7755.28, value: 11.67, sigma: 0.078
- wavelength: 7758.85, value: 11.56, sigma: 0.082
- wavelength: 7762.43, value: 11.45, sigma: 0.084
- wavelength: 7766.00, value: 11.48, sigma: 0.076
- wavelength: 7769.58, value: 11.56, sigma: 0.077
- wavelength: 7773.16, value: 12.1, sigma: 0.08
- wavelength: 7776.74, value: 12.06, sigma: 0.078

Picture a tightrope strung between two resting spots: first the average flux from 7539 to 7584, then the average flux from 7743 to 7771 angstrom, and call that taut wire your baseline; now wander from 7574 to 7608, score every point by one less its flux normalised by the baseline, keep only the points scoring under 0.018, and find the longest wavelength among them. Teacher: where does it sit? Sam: 7606.72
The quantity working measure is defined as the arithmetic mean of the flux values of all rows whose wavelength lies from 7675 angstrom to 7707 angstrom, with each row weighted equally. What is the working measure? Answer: 11.3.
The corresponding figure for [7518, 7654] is 13.2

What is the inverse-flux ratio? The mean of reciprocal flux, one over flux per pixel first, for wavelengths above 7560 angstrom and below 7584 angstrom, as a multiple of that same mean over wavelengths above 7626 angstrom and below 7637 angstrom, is 0.89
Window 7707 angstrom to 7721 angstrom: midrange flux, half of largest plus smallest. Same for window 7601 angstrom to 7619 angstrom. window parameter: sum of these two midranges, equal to 24.7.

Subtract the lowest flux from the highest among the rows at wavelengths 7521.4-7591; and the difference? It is 1.3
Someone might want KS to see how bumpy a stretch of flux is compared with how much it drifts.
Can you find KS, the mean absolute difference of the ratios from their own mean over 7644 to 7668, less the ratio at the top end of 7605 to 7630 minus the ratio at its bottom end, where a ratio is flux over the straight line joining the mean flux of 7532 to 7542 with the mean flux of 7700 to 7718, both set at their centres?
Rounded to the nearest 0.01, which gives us 0.11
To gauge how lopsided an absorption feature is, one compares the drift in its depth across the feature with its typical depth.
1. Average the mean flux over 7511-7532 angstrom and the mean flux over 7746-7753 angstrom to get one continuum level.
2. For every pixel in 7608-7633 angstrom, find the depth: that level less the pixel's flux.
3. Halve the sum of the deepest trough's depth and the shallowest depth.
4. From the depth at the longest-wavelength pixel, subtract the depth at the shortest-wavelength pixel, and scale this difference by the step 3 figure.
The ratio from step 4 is -1.5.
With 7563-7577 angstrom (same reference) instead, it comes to -0.2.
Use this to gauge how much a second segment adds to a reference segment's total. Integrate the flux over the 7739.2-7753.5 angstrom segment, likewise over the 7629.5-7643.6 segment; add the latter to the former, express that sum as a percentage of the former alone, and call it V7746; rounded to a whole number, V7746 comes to 205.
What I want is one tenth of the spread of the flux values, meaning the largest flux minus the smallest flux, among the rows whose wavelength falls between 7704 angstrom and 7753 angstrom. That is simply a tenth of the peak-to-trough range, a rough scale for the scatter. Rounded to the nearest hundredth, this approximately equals 0.14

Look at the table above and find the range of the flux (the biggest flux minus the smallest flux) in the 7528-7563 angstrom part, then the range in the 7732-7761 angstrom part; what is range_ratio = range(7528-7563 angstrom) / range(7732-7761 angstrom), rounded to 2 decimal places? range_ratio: 0.51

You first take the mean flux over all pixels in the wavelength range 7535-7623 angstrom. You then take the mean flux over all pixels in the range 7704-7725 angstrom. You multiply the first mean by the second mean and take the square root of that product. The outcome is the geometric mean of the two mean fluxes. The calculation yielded 12.4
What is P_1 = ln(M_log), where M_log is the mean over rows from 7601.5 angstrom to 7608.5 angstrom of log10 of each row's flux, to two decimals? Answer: 0.11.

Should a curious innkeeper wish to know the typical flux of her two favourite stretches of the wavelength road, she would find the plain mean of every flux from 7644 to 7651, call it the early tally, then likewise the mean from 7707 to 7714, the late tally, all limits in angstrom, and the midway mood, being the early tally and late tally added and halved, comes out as 12.0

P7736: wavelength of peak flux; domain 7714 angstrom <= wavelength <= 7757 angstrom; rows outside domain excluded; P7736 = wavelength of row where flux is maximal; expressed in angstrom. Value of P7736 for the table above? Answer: 7737.44 angstrom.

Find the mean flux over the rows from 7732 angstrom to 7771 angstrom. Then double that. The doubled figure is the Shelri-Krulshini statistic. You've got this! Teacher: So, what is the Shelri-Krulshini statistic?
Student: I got 23.3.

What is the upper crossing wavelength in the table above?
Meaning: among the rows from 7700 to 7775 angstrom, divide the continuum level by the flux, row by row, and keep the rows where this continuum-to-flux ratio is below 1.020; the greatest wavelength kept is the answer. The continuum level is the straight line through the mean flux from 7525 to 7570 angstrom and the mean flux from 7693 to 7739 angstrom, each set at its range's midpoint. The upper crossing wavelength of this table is 7773.16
